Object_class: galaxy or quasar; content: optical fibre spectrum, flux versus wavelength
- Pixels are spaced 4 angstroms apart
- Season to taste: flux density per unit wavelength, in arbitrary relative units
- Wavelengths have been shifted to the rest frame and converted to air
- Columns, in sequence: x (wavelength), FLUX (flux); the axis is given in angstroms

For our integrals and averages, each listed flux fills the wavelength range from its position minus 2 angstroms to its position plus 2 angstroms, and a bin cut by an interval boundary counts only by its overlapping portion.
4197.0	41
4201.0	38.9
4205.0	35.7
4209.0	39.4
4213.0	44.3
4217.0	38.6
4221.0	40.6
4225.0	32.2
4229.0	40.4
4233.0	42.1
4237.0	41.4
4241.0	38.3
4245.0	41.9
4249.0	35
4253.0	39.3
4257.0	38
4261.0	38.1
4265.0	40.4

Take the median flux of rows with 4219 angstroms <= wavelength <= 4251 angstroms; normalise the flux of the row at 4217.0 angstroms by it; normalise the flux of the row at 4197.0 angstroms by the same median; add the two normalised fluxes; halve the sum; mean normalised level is 0.98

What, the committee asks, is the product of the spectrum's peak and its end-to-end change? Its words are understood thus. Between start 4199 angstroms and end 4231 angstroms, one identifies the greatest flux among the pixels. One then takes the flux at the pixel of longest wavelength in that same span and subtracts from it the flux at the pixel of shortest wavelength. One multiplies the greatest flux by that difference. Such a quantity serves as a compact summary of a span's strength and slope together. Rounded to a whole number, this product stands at 66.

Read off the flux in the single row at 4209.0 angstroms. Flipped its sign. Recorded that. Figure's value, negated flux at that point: -39.4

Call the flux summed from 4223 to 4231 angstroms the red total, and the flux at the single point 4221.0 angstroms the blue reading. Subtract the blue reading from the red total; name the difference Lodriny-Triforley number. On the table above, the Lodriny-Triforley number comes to 32.0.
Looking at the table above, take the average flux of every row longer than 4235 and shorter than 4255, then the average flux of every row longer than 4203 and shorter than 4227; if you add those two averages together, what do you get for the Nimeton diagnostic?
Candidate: 77.6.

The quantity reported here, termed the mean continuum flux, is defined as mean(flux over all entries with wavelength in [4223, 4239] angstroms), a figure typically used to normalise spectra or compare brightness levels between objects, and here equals 39.0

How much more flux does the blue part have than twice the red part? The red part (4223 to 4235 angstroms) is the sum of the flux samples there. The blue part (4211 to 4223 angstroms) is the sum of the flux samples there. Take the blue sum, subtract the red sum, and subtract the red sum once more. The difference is -106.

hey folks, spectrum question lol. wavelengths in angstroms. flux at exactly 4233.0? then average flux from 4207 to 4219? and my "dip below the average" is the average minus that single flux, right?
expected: -1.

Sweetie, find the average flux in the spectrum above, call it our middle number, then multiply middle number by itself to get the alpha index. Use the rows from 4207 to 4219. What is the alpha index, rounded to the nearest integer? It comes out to 1662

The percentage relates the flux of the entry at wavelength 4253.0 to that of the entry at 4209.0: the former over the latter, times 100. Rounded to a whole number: 100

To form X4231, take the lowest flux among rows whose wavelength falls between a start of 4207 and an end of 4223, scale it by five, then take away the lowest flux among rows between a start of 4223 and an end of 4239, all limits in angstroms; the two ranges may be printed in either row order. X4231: 161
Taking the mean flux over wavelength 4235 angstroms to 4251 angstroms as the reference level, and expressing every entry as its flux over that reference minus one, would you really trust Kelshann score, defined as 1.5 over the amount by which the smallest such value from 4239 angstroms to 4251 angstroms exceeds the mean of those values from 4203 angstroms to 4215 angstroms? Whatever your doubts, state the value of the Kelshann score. -12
